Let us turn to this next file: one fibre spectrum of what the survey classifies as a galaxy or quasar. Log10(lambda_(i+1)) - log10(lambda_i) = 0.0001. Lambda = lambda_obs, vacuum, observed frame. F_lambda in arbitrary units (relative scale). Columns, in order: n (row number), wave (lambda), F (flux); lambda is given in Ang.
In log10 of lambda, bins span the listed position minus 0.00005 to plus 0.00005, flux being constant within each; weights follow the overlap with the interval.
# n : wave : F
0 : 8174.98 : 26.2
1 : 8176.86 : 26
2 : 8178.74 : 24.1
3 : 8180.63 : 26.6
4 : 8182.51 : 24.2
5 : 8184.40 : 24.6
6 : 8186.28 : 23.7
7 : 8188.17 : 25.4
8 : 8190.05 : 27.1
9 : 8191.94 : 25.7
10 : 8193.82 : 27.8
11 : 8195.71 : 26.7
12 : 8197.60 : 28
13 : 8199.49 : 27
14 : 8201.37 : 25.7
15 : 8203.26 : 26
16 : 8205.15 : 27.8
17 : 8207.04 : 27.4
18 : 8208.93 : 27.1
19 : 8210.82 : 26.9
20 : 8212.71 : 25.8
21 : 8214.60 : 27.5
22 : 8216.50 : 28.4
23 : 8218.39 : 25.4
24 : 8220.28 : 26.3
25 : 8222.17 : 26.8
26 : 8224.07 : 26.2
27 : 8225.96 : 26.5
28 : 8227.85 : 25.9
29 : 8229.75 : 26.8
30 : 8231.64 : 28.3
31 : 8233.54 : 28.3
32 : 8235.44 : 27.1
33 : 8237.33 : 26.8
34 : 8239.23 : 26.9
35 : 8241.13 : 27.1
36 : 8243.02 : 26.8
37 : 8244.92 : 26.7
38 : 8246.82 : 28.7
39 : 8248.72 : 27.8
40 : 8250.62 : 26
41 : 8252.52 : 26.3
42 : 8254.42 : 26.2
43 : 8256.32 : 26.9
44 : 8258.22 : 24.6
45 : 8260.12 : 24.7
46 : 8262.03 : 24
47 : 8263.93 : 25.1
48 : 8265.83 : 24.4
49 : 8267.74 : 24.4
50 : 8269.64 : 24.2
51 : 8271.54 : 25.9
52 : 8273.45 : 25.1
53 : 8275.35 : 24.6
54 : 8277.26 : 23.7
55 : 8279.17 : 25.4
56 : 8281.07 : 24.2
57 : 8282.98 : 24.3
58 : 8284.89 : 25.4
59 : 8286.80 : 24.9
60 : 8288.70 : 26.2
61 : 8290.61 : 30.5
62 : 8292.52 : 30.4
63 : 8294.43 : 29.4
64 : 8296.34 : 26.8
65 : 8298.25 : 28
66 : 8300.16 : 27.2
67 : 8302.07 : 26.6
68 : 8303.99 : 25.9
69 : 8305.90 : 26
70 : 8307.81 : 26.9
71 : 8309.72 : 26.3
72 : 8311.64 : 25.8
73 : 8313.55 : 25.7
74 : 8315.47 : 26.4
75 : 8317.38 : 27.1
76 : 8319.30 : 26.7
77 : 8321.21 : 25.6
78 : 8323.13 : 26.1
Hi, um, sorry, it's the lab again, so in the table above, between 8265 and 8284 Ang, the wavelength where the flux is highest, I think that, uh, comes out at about 8271.54 Ang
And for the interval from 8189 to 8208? 8197.60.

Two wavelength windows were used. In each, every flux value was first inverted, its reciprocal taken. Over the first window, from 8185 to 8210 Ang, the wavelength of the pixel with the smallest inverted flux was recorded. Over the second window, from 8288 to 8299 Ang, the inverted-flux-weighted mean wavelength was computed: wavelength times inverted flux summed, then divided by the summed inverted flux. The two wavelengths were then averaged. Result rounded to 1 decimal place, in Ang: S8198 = 8245.5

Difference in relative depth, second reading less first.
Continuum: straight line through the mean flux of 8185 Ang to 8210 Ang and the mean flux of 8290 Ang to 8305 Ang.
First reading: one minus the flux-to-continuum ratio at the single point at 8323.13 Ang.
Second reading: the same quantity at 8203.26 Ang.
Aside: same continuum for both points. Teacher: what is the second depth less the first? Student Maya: -0.06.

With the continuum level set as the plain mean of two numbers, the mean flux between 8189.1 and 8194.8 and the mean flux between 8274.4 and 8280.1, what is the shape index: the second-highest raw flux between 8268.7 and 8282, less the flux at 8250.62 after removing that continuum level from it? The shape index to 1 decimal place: 25.1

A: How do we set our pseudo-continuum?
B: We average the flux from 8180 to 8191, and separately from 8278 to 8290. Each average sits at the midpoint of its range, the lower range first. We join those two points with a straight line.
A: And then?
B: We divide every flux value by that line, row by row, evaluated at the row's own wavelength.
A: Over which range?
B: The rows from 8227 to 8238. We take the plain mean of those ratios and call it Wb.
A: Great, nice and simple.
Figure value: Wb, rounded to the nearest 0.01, 1.08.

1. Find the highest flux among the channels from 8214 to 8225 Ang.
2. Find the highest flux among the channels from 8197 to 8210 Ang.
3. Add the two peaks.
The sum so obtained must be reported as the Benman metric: 56.4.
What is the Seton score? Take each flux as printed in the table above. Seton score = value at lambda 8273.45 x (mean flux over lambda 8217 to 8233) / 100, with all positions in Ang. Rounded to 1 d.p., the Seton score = 6.7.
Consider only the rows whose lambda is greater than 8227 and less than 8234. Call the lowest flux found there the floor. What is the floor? 25.9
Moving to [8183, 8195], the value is 23.7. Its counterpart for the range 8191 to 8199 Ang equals 25.7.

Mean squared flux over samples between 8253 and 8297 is 665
